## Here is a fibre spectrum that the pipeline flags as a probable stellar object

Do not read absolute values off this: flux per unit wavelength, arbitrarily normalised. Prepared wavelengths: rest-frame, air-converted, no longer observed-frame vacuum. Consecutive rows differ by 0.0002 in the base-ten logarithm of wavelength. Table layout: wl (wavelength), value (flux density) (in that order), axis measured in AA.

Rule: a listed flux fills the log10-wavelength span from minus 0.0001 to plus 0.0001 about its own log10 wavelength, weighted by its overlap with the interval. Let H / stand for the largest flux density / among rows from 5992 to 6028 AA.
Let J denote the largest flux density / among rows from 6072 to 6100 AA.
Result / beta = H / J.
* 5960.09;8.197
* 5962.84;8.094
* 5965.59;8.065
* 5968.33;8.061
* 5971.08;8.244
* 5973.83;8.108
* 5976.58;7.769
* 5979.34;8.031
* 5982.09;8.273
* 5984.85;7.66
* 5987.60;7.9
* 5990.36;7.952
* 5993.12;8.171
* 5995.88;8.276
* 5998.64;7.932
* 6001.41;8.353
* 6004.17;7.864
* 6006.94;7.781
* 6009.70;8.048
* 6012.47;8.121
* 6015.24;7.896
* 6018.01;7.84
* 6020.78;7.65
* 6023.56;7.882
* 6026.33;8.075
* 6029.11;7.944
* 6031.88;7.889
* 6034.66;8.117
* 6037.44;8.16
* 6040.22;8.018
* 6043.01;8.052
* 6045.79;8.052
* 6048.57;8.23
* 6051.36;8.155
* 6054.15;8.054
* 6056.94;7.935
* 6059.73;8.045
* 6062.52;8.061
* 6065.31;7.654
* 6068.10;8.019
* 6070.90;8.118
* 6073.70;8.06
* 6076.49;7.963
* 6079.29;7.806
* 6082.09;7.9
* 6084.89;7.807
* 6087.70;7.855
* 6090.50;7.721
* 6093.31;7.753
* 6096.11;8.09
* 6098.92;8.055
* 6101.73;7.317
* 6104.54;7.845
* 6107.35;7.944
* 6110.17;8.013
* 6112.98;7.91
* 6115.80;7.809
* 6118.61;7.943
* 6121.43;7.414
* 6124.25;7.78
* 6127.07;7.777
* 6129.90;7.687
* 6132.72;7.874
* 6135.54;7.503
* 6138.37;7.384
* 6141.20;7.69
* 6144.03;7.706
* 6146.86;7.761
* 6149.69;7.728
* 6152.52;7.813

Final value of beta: 1.03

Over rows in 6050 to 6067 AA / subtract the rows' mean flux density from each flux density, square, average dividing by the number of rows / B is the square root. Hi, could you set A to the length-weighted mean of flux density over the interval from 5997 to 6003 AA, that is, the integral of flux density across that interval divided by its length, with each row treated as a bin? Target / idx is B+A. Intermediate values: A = 8.14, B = 0.16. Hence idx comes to 8.30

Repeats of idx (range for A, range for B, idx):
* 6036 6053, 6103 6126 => 8.28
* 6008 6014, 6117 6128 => 8.26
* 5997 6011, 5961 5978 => 8.14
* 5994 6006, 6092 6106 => 8.37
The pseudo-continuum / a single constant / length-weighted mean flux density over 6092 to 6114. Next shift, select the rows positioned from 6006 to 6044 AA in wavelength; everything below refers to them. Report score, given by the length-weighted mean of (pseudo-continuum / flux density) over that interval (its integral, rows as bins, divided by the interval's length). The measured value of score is 0.99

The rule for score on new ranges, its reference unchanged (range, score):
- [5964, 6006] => 0.98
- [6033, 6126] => 0.99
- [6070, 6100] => 0.99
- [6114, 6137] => 1.02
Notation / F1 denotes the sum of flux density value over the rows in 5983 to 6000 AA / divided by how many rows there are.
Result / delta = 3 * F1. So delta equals 23.9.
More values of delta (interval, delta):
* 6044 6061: 24.2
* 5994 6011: 24.1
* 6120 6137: 23.0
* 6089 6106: 23.4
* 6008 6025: 23.7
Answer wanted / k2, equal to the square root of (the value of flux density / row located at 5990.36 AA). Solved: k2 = 2.82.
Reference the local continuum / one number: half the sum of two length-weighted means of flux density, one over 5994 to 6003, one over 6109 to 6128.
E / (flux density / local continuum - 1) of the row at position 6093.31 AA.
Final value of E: -0.030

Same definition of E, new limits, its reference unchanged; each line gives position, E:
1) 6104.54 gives -0.018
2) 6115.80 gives -0.023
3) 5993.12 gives 0.022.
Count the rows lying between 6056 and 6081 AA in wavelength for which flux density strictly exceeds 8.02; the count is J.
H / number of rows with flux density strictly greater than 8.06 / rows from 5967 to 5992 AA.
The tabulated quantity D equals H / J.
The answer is 1.0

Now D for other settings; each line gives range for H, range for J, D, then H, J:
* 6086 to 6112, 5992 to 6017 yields 0.2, 1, 5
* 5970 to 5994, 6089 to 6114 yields 2.0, 4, 2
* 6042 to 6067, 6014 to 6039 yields 1.0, 3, 3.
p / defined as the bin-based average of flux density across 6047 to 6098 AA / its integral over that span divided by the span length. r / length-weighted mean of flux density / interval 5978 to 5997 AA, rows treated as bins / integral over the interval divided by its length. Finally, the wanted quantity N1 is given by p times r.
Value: 64.0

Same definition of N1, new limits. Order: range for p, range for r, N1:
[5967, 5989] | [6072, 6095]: 63.0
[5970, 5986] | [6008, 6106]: 63.7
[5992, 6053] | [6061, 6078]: 64.0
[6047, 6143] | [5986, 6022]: 62.7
